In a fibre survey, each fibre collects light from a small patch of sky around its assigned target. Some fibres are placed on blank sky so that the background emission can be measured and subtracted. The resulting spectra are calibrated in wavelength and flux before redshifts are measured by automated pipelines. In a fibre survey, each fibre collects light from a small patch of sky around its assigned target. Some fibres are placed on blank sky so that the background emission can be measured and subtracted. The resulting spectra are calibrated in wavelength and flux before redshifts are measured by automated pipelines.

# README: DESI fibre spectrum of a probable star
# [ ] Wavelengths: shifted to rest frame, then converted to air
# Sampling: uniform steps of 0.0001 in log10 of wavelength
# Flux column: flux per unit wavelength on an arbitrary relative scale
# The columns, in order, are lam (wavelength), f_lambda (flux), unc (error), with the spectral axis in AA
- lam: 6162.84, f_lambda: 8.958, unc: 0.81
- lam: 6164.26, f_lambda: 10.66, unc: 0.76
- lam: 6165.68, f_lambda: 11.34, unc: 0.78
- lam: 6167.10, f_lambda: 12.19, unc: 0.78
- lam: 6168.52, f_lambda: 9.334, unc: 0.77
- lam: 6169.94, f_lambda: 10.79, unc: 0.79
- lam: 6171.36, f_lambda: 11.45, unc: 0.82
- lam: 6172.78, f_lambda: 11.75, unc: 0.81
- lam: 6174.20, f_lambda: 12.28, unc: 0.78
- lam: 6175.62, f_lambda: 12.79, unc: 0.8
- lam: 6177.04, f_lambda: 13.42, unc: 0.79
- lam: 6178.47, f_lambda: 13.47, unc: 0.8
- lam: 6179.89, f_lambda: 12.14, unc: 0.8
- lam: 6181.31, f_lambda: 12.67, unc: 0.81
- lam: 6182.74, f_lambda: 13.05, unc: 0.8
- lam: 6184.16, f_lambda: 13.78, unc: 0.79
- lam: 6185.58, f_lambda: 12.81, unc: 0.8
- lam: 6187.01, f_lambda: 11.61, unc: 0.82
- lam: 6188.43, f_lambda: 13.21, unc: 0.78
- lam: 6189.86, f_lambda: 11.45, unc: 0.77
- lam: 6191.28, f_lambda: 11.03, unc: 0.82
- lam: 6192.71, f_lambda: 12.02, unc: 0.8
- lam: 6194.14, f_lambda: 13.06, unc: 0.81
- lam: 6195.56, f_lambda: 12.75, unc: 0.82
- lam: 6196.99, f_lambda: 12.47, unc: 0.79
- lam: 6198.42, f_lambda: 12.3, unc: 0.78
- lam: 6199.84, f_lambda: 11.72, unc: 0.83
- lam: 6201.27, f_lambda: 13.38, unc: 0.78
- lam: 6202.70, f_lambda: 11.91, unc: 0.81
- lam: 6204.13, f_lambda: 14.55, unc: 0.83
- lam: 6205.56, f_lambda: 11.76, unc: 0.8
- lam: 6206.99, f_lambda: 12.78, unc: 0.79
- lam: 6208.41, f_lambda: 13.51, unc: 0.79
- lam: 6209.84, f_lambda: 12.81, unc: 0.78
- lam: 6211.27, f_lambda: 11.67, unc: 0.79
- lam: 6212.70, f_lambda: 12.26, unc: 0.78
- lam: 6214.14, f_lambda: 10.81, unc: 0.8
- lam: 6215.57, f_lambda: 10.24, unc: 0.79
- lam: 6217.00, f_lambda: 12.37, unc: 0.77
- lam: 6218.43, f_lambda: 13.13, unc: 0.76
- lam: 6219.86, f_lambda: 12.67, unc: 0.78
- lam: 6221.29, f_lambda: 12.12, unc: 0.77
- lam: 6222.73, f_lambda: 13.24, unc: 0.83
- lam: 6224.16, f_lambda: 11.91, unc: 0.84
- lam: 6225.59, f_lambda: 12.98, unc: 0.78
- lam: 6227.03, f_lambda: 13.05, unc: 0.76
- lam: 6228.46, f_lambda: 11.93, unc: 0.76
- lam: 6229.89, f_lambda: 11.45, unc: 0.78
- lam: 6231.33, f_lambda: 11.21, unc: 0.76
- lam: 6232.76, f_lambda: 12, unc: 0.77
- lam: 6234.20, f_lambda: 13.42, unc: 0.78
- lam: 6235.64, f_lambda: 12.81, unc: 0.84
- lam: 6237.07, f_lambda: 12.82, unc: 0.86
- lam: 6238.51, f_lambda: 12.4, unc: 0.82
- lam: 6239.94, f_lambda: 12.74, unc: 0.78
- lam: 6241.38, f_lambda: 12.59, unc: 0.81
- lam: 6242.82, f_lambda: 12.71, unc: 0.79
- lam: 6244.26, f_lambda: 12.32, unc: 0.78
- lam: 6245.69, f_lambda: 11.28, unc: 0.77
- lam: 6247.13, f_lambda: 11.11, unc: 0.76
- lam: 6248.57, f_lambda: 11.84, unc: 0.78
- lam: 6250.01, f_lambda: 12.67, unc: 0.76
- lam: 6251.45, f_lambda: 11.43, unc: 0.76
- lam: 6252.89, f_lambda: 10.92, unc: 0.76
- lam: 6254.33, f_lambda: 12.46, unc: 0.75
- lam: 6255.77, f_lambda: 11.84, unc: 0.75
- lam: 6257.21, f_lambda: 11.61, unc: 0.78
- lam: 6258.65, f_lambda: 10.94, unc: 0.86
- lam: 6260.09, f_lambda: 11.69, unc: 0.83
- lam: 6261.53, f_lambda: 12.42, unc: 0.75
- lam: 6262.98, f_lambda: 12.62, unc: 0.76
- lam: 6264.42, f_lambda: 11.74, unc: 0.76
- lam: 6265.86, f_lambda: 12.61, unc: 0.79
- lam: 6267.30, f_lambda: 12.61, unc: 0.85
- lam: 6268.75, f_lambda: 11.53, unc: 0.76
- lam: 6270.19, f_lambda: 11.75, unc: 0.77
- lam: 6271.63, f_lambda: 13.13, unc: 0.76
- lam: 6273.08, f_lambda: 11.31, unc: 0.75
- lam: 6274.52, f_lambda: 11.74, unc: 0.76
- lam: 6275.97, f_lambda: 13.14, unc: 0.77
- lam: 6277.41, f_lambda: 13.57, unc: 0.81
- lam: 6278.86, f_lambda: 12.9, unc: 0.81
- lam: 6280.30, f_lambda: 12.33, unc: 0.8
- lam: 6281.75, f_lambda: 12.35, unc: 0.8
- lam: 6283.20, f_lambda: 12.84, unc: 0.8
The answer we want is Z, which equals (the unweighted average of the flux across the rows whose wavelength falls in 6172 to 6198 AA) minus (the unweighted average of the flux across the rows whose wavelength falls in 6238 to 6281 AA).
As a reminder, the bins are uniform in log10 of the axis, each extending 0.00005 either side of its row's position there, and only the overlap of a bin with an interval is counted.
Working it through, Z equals 0.41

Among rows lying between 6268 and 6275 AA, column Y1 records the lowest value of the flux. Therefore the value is 11.31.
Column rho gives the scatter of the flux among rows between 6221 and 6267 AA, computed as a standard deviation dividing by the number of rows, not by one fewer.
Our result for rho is 0.68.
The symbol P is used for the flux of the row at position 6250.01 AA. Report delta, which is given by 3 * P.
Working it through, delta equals 38.0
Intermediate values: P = 12.67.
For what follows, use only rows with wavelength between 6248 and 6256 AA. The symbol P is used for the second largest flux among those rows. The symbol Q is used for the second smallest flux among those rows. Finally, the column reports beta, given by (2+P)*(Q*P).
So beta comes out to 2059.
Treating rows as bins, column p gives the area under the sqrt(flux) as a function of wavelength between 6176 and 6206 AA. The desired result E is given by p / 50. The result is 2.13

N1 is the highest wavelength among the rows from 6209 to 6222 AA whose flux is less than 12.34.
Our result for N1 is 6221.29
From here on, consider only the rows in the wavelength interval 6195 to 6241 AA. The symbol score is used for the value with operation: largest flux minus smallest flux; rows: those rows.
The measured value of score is 4.3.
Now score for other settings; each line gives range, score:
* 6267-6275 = 1.8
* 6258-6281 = 2.6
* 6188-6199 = 2.2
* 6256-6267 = 1.7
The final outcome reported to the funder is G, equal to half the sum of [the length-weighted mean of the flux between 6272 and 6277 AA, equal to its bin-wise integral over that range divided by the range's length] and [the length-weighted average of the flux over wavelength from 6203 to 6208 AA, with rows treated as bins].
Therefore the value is 12.6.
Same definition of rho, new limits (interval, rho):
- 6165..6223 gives 1.00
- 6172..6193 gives 0.79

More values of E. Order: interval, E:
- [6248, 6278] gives 2.08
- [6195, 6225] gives 2.11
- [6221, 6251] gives 2.10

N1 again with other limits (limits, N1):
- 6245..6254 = 6252.89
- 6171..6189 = 6187.01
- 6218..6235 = 6232.76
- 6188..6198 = 6192.71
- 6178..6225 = 6224.16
